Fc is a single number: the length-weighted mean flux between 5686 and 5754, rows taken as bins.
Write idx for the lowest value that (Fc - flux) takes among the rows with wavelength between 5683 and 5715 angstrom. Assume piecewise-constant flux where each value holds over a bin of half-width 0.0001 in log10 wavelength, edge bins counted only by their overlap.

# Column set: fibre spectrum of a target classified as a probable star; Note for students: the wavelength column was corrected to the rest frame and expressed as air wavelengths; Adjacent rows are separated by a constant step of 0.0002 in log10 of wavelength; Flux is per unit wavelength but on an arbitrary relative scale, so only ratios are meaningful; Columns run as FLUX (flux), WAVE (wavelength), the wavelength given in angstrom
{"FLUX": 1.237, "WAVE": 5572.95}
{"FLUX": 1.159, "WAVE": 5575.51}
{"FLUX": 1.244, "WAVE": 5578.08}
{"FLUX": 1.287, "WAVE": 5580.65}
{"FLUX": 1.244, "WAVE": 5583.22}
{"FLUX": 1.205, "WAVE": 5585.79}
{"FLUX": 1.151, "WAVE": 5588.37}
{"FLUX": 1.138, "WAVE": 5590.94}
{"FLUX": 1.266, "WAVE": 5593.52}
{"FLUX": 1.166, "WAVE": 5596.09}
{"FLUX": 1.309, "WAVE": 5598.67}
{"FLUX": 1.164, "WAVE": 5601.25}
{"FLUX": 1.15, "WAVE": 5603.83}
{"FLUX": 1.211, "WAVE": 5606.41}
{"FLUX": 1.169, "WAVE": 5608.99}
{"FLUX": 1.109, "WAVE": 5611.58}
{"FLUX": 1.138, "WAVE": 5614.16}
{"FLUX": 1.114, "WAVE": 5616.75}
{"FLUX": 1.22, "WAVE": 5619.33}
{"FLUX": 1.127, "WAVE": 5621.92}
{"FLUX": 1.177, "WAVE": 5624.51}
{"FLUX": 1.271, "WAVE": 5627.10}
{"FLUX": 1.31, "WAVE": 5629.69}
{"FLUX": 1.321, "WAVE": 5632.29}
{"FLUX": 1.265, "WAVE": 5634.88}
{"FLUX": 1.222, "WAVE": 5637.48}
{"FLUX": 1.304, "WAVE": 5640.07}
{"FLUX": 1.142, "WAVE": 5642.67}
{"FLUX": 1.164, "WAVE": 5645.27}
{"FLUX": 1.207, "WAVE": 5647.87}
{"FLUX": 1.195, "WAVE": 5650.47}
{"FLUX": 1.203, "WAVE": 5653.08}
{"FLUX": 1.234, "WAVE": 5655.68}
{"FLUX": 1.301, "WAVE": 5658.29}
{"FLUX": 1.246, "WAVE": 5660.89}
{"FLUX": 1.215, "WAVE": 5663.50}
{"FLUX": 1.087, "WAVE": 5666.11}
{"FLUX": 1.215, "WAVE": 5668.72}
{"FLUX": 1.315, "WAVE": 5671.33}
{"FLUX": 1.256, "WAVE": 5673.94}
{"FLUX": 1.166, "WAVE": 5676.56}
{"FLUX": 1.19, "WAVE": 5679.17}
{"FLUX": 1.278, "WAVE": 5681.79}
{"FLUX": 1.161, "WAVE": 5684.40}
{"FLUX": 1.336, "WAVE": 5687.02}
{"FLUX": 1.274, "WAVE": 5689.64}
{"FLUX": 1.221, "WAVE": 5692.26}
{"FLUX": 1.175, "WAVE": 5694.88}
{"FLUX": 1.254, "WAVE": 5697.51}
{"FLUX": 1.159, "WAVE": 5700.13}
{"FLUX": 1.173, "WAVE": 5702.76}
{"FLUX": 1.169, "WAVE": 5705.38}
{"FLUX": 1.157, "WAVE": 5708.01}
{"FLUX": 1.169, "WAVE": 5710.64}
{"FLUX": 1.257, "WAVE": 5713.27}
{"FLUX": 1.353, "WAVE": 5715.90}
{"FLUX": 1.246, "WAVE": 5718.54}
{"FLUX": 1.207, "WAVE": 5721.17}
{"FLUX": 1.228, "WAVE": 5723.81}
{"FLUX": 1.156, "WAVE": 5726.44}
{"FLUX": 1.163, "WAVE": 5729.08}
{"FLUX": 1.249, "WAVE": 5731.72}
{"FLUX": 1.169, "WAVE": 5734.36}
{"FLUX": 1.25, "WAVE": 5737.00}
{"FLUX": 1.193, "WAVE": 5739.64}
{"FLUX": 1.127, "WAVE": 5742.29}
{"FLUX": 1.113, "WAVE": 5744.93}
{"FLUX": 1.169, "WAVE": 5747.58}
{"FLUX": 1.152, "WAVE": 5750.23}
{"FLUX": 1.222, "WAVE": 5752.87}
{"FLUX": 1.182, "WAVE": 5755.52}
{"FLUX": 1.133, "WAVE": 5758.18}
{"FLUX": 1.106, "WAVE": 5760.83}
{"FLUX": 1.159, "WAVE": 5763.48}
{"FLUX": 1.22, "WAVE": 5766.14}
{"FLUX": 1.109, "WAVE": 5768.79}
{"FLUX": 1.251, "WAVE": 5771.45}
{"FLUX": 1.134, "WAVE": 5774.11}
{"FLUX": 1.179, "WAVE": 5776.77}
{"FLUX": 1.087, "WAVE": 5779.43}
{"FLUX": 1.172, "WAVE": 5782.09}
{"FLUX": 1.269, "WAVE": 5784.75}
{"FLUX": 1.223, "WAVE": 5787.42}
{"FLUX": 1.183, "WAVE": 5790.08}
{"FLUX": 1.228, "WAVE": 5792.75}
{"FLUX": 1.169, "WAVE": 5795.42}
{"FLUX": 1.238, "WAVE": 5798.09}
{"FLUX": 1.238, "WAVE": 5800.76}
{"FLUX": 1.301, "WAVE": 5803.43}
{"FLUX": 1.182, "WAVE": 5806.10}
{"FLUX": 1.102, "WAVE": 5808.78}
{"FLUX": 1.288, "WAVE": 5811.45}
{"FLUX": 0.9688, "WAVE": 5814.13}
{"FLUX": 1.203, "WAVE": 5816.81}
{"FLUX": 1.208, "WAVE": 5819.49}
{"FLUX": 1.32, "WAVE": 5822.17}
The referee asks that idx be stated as -0.13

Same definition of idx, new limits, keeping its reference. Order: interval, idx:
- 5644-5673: -0.11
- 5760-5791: -0.06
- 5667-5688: -0.13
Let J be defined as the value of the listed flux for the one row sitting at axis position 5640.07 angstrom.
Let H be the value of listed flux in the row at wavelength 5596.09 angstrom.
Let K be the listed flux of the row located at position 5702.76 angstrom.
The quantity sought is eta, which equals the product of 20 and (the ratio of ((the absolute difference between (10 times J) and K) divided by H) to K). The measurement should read 174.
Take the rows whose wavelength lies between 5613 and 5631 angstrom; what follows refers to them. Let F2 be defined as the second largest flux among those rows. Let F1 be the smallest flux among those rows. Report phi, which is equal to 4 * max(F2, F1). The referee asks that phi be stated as 5.08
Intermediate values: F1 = 1.114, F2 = 1.271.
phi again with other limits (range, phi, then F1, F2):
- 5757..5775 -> 4.88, 1.106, 1.22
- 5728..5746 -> 5.00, 1.113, 1.249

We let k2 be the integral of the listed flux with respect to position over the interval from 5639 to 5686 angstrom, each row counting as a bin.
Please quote 57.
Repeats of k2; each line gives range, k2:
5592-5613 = 25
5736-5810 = 87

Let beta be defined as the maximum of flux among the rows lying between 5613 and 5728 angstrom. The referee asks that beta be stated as 1.353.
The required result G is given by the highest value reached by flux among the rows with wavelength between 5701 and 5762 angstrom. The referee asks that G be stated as 1.353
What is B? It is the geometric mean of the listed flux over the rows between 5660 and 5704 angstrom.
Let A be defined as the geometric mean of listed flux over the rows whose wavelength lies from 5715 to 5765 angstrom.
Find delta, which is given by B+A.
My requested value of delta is 2.404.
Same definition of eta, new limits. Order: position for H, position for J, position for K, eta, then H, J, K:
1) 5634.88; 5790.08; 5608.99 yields 144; 1.265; 1.183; 1.169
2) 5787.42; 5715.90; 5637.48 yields 165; 1.223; 1.353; 1.222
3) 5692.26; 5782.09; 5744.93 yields 156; 1.221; 1.172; 1.113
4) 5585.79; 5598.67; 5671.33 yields 149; 1.205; 1.309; 1.315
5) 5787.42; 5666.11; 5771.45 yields 126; 1.223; 1.087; 1.251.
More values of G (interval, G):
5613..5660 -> 1.321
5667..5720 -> 1.353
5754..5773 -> 1.251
